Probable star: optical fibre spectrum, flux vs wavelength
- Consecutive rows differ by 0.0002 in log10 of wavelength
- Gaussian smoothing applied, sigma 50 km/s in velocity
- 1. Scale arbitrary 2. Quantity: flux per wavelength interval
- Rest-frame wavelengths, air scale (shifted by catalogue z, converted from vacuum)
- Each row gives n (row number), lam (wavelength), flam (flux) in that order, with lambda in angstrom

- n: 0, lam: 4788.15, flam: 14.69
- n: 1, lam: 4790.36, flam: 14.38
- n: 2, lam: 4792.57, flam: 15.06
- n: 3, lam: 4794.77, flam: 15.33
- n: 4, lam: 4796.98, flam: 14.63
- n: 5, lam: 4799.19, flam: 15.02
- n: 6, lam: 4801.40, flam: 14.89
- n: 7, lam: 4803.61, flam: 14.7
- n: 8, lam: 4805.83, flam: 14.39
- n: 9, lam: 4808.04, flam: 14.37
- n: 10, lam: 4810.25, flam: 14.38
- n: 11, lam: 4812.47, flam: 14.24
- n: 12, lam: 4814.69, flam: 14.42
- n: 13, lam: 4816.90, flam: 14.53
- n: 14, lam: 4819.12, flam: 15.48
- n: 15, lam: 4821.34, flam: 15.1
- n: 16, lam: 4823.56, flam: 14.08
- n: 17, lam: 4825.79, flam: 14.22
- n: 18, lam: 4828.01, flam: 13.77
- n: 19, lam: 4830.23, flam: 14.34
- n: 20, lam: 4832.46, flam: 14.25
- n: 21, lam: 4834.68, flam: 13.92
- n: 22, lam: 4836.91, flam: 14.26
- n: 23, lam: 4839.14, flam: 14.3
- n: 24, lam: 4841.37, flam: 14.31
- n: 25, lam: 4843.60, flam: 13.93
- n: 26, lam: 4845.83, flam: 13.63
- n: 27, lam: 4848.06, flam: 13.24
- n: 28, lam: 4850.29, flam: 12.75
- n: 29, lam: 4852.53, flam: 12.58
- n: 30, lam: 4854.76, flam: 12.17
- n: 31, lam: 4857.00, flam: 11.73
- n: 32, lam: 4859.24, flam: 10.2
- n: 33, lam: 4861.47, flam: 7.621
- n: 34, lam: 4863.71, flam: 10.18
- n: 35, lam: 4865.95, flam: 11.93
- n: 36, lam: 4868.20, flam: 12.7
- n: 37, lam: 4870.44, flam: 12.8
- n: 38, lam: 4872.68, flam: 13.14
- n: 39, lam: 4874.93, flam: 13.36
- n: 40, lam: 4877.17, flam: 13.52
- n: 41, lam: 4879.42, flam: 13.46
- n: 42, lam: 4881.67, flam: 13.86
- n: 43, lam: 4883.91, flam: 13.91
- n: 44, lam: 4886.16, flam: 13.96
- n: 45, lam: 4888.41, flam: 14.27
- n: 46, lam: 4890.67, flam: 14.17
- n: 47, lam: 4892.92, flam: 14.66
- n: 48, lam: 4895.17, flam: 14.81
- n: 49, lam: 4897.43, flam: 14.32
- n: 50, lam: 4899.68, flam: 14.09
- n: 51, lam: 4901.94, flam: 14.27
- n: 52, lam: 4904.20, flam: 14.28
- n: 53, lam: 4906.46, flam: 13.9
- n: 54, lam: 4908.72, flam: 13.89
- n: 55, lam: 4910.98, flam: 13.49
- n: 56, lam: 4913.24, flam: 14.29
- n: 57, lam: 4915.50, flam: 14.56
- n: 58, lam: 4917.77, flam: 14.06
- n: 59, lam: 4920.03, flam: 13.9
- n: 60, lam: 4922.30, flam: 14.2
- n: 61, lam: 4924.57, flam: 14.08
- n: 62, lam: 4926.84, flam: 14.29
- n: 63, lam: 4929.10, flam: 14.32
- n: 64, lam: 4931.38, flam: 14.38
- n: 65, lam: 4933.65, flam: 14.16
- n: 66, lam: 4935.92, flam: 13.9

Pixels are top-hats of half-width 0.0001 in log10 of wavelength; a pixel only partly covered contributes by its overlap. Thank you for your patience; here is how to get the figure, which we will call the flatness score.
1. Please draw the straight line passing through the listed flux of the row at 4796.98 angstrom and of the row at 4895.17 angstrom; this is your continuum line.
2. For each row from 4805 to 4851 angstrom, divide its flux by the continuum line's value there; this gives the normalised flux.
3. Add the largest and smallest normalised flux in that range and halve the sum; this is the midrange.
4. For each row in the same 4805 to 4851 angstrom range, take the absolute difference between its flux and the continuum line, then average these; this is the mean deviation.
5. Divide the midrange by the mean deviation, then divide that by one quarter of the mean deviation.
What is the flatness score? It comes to 10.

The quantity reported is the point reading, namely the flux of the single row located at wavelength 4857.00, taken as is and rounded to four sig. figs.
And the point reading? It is 11.73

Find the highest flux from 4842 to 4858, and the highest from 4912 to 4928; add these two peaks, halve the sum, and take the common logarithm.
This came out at 1.15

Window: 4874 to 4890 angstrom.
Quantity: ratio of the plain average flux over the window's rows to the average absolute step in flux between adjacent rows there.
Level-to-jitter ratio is 80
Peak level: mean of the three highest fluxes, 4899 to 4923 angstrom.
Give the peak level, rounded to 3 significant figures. 14.4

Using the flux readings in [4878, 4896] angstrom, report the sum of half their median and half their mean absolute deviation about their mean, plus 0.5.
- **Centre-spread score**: 7.70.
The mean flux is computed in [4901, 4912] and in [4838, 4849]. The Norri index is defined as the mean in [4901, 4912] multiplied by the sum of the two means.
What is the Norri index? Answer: 389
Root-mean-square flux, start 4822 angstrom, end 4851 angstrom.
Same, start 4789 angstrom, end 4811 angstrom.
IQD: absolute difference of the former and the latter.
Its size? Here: 0.79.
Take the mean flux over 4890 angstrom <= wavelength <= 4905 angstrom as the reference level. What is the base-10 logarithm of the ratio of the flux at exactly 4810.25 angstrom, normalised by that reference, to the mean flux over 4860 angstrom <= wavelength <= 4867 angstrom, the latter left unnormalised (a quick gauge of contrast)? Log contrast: -1.00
